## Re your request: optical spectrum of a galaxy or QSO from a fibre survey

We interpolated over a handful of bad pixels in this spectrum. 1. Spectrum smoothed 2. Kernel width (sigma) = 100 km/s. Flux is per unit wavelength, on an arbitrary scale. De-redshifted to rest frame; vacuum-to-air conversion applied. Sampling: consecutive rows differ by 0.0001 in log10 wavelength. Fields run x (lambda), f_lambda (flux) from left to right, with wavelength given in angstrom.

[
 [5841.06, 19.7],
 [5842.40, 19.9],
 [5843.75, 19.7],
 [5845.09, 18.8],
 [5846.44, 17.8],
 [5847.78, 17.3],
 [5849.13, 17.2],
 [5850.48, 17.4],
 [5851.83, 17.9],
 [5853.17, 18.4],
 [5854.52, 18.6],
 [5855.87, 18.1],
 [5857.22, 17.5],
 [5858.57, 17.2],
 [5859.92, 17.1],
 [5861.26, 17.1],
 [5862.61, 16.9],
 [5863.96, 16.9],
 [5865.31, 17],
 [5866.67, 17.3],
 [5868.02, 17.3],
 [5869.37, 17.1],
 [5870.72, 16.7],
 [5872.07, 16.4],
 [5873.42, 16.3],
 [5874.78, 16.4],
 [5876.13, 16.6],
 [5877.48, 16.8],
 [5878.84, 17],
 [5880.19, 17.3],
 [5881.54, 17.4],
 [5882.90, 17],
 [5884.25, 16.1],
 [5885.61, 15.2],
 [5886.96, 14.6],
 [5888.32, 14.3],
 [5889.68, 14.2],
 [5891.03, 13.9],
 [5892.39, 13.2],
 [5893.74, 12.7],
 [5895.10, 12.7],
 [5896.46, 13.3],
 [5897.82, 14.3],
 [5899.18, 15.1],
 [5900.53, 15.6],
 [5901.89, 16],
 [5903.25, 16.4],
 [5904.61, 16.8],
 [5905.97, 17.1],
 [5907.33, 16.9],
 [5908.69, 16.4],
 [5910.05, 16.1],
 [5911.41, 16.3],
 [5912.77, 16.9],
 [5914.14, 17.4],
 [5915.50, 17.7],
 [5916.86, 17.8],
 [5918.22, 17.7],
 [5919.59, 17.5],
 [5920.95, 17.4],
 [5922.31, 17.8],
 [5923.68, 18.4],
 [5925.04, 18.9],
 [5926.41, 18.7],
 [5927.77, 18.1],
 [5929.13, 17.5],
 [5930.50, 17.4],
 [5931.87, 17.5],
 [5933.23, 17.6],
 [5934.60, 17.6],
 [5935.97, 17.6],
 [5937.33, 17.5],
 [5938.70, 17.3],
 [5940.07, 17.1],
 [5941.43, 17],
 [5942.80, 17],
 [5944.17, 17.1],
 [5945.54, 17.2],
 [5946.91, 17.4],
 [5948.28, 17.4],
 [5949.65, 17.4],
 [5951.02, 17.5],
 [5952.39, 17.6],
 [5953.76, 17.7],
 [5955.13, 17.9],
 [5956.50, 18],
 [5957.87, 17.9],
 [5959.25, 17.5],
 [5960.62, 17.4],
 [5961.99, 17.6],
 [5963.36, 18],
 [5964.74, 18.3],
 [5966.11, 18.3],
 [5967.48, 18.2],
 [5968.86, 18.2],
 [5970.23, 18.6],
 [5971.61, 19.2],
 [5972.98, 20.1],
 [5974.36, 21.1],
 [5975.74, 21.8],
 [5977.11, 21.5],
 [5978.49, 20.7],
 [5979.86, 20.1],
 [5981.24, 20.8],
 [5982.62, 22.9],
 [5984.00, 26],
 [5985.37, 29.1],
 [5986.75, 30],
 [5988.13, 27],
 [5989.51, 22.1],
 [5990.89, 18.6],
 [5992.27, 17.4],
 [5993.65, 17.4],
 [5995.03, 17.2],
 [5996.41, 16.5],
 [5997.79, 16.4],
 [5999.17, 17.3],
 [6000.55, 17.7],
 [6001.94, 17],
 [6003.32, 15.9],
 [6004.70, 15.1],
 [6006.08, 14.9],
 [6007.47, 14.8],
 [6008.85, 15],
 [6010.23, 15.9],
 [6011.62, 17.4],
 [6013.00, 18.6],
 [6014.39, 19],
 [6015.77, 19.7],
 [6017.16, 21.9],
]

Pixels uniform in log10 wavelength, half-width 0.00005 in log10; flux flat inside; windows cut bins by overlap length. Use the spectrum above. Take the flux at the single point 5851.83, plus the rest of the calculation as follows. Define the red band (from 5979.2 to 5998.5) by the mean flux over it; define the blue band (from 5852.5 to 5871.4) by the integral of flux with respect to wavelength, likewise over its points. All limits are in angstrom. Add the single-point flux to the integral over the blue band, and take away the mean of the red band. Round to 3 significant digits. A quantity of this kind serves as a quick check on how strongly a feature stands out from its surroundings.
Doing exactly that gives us 325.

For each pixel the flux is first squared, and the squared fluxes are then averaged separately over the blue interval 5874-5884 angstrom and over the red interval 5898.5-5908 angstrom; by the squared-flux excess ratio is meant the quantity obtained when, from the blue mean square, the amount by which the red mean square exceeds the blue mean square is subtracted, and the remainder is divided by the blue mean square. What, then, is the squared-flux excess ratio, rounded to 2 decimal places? 1.07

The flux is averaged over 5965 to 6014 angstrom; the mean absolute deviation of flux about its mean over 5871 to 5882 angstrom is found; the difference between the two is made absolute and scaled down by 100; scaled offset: 0.190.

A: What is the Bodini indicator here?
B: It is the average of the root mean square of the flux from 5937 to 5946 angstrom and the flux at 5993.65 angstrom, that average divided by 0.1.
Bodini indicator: 173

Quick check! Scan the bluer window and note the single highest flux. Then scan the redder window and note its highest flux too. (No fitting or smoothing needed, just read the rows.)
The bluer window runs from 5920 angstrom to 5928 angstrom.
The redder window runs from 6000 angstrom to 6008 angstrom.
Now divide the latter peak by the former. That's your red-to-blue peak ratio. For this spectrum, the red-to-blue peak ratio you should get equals 0.94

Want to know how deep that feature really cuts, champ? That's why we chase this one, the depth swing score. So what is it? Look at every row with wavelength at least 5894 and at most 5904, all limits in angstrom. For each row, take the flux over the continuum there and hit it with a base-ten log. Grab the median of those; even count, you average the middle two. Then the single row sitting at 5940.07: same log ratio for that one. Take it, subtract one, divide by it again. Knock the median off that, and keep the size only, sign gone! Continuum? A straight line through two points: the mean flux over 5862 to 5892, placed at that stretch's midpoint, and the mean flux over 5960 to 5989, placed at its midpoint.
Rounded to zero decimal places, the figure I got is 19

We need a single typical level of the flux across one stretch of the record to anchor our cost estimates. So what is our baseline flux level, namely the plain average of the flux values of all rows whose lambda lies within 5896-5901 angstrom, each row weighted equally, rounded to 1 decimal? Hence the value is 14.6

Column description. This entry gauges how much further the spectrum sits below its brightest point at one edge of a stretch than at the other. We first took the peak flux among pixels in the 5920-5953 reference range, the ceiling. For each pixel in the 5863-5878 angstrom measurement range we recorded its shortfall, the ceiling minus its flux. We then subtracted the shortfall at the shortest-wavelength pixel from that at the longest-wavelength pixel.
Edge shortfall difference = 0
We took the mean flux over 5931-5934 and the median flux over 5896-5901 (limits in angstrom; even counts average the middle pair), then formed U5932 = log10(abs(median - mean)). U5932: 0.45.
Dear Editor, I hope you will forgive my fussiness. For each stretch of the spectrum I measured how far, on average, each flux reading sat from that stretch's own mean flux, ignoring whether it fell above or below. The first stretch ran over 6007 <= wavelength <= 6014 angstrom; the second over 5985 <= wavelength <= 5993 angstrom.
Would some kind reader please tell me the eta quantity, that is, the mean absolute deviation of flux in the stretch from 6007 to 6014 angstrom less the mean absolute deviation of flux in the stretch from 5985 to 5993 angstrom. -3.3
